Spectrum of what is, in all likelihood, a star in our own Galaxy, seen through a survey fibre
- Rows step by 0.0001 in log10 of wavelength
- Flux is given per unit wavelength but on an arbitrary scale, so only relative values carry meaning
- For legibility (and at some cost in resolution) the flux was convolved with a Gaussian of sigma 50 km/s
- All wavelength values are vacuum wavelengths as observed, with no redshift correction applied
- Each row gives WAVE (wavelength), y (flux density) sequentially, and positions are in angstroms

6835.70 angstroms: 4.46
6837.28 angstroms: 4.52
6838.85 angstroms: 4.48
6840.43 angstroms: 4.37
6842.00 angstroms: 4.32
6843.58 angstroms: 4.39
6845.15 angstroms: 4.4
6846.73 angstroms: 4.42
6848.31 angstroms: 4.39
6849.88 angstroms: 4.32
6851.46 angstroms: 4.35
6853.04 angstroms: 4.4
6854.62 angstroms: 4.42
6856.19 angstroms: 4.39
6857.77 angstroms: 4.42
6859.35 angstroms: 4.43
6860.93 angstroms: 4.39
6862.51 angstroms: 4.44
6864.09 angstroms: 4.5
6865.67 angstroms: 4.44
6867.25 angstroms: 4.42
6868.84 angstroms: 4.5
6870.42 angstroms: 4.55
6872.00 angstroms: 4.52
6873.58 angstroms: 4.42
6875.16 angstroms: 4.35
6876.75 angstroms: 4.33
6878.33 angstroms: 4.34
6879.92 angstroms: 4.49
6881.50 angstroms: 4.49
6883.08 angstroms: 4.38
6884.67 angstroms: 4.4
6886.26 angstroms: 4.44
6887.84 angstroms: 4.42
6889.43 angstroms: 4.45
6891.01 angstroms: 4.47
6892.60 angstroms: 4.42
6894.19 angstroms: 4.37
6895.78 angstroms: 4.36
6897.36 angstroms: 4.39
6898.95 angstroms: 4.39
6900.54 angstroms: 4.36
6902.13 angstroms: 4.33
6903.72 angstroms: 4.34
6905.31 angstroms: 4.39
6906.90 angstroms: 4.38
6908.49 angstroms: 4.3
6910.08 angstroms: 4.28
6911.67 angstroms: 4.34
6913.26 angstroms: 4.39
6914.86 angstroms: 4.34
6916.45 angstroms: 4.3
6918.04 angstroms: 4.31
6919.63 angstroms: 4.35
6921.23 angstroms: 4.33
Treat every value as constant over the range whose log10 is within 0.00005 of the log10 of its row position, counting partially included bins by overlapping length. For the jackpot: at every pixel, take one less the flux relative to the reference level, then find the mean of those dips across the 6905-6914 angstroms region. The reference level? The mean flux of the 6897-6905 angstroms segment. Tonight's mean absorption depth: 0.004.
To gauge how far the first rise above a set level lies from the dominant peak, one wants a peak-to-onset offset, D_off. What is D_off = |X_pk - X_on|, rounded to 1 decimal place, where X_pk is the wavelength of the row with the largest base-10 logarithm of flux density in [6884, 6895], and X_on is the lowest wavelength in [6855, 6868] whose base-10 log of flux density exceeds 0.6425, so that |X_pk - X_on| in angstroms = 33.2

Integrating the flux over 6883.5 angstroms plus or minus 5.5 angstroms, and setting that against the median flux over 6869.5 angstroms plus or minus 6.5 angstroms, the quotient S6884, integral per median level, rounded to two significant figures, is 11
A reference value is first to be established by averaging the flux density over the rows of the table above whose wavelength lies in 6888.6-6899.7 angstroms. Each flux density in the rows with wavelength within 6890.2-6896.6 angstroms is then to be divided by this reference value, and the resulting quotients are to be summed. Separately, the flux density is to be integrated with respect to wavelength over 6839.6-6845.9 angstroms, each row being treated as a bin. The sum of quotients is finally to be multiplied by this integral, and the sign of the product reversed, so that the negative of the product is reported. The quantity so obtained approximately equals -110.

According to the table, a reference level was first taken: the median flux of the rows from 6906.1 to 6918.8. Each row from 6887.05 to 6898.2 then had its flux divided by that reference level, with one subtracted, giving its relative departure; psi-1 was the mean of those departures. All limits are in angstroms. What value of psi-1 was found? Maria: 0.020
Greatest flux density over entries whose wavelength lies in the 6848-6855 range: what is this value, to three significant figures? 4.42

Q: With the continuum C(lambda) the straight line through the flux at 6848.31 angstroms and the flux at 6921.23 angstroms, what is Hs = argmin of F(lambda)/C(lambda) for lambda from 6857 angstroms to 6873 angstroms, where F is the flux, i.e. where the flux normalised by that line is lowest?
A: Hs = 6860.93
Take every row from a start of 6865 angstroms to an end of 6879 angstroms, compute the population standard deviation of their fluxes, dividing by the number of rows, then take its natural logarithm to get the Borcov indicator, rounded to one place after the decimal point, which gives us -2.6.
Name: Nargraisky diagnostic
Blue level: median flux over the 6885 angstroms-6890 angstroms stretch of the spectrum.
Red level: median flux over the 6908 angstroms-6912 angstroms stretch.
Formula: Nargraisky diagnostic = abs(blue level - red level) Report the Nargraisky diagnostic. 0.14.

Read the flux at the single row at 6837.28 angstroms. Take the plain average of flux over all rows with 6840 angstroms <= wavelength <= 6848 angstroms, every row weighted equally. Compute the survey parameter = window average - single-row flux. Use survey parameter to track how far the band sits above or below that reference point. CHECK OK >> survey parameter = -0.14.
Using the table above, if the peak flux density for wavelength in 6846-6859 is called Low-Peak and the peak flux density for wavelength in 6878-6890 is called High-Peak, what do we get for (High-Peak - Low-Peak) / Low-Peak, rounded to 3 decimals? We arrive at 0.016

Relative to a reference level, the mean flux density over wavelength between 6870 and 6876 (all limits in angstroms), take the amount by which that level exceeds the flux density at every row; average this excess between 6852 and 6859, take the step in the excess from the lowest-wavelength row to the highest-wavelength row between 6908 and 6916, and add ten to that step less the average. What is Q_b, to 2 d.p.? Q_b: 9.91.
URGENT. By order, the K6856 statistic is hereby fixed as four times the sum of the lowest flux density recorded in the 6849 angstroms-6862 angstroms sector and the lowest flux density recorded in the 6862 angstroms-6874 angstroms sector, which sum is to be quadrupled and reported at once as 34.96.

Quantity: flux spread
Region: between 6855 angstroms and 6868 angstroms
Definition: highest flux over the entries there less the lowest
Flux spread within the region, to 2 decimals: 0.11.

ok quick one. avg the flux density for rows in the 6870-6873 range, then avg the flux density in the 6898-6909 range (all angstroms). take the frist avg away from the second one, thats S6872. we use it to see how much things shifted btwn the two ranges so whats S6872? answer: -0.18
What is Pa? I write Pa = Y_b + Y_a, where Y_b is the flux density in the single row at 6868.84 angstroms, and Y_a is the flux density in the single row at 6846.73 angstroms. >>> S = 8.92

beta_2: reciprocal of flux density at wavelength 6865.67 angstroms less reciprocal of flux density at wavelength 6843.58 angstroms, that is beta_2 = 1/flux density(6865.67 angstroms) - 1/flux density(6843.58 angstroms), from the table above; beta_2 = -0.003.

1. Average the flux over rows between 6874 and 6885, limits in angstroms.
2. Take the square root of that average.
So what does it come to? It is 2.10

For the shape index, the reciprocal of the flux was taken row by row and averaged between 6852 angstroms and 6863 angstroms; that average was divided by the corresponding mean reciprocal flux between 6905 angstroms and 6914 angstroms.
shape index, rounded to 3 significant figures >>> 0.985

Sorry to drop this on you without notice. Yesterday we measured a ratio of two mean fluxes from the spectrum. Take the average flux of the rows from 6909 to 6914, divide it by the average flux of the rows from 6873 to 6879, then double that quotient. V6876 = 1.99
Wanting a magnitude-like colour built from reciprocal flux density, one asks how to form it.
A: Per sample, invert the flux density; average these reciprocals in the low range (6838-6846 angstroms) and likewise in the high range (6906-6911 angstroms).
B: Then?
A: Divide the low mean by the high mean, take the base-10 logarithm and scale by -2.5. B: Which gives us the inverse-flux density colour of 0.018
